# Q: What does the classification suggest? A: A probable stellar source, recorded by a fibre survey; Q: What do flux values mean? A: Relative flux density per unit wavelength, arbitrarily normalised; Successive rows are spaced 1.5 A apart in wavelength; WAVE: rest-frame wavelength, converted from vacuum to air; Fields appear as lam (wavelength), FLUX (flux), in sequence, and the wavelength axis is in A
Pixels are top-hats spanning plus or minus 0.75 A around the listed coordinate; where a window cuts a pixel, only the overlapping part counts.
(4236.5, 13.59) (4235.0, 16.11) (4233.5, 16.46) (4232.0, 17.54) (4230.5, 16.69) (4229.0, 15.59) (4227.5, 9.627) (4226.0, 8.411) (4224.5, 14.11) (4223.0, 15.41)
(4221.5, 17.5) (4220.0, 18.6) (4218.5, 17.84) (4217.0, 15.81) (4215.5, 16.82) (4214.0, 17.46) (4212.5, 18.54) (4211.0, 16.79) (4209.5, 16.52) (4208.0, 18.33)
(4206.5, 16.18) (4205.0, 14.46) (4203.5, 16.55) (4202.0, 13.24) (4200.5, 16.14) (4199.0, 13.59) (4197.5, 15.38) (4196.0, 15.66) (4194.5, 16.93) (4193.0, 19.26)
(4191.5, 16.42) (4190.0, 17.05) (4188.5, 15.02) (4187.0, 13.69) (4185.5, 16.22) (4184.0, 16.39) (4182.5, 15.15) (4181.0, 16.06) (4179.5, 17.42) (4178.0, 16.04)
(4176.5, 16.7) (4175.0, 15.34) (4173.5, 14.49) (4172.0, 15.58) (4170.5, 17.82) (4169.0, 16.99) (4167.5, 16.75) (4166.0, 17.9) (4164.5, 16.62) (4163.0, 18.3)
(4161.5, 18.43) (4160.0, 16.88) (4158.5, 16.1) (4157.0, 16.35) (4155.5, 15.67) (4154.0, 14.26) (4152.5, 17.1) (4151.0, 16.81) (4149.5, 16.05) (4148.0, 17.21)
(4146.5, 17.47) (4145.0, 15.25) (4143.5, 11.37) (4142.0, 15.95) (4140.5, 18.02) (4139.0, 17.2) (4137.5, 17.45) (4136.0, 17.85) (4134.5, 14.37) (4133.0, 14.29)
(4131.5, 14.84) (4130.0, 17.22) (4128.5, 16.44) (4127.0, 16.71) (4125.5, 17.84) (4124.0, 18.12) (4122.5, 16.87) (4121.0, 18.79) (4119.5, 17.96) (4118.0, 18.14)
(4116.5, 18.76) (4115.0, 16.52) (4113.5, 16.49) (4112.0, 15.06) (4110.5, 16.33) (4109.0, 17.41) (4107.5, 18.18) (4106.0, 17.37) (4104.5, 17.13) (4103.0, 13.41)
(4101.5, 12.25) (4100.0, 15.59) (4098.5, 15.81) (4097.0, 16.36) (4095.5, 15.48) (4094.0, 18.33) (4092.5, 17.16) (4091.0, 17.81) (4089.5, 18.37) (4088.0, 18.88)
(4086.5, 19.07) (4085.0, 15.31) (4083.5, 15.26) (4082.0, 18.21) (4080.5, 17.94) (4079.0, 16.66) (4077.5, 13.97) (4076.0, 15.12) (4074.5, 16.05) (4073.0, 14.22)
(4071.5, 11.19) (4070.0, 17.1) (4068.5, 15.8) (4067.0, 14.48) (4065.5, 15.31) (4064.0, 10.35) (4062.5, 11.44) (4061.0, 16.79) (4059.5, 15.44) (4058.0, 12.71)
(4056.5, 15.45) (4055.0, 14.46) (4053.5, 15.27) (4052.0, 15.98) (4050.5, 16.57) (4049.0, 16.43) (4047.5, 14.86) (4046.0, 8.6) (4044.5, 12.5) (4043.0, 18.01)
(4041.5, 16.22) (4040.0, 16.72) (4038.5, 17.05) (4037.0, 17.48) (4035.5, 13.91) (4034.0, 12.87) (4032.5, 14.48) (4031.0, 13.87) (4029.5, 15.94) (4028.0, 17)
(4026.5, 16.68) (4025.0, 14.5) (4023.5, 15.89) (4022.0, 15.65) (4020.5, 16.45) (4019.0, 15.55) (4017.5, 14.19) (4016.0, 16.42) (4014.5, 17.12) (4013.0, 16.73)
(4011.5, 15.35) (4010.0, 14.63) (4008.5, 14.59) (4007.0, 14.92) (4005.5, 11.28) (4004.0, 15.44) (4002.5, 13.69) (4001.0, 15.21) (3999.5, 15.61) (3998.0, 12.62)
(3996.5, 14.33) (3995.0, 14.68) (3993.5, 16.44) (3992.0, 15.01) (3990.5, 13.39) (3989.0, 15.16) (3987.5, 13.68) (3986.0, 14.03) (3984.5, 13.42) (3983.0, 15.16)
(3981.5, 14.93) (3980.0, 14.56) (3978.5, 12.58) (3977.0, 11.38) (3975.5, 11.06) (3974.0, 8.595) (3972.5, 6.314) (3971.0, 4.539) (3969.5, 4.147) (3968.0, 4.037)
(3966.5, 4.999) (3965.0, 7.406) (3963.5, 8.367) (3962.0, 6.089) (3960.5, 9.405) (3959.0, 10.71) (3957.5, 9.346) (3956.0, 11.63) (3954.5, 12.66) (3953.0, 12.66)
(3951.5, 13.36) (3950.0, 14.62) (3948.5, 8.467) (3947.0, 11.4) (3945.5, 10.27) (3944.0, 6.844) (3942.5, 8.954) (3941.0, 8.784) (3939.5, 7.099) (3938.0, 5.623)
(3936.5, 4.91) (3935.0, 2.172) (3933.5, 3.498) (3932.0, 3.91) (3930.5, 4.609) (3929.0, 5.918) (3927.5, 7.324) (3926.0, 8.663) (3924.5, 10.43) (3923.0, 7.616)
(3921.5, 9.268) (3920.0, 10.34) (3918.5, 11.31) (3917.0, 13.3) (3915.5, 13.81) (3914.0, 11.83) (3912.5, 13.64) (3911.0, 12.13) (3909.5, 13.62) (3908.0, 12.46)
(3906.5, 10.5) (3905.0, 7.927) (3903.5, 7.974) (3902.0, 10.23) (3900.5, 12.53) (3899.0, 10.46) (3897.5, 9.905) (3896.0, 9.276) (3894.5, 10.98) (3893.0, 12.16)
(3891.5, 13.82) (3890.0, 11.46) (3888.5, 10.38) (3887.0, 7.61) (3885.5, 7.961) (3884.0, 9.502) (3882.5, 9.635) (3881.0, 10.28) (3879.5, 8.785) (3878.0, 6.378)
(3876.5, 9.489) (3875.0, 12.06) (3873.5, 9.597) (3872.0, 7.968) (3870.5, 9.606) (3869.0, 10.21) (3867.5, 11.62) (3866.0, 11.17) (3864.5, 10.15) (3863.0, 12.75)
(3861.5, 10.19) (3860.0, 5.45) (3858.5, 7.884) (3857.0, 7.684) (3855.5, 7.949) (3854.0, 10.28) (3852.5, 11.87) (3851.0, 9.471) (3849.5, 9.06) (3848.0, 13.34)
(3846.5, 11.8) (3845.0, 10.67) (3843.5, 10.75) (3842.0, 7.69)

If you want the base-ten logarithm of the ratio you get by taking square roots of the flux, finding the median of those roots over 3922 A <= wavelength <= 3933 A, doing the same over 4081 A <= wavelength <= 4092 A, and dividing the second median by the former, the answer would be 0.20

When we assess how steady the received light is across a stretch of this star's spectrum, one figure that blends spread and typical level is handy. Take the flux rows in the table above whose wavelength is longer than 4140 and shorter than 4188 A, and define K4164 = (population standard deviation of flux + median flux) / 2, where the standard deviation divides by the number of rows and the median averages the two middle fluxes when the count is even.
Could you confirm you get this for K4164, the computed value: 8.9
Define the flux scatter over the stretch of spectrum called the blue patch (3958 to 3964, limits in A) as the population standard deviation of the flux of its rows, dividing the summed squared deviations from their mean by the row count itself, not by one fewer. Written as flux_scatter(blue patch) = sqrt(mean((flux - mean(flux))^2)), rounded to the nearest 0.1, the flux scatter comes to 1.7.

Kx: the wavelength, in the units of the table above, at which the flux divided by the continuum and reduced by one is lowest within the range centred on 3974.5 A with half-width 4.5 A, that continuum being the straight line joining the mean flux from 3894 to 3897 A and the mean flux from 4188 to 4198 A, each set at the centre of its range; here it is 3971.0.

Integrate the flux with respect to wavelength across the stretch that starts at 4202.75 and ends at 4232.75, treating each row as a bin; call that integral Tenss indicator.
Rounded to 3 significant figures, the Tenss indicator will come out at 478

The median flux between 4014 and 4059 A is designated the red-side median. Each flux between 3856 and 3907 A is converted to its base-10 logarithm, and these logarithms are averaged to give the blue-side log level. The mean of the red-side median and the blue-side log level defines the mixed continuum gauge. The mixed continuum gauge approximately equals 8.4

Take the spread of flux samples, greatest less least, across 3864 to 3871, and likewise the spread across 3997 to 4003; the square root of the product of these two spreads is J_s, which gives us 2.5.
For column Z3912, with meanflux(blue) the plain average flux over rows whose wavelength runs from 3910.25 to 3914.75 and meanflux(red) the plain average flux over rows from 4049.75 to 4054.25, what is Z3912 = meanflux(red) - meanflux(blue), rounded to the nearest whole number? 3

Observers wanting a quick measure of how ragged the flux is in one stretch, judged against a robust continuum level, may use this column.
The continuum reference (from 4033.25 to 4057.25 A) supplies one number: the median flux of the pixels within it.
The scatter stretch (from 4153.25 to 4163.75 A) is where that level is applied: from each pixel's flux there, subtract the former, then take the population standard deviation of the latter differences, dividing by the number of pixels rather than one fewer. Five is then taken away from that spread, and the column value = -3.64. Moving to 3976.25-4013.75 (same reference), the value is -3.67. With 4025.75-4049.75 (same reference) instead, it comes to -2.66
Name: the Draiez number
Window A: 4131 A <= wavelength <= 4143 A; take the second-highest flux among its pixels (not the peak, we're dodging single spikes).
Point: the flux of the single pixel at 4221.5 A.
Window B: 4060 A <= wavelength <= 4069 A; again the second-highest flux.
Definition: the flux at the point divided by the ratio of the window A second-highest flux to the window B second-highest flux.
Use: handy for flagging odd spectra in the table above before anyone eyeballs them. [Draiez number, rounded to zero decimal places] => 15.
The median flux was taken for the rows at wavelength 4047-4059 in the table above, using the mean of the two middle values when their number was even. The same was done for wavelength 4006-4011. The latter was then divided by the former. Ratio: 0.95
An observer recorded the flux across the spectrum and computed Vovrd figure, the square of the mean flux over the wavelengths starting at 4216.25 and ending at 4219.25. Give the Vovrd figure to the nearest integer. 283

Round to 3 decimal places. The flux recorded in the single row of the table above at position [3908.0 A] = 12.460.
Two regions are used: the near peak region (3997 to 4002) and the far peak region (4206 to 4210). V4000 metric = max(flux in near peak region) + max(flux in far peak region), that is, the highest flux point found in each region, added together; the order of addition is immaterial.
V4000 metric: 34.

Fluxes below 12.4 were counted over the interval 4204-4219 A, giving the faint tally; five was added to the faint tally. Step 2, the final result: 5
